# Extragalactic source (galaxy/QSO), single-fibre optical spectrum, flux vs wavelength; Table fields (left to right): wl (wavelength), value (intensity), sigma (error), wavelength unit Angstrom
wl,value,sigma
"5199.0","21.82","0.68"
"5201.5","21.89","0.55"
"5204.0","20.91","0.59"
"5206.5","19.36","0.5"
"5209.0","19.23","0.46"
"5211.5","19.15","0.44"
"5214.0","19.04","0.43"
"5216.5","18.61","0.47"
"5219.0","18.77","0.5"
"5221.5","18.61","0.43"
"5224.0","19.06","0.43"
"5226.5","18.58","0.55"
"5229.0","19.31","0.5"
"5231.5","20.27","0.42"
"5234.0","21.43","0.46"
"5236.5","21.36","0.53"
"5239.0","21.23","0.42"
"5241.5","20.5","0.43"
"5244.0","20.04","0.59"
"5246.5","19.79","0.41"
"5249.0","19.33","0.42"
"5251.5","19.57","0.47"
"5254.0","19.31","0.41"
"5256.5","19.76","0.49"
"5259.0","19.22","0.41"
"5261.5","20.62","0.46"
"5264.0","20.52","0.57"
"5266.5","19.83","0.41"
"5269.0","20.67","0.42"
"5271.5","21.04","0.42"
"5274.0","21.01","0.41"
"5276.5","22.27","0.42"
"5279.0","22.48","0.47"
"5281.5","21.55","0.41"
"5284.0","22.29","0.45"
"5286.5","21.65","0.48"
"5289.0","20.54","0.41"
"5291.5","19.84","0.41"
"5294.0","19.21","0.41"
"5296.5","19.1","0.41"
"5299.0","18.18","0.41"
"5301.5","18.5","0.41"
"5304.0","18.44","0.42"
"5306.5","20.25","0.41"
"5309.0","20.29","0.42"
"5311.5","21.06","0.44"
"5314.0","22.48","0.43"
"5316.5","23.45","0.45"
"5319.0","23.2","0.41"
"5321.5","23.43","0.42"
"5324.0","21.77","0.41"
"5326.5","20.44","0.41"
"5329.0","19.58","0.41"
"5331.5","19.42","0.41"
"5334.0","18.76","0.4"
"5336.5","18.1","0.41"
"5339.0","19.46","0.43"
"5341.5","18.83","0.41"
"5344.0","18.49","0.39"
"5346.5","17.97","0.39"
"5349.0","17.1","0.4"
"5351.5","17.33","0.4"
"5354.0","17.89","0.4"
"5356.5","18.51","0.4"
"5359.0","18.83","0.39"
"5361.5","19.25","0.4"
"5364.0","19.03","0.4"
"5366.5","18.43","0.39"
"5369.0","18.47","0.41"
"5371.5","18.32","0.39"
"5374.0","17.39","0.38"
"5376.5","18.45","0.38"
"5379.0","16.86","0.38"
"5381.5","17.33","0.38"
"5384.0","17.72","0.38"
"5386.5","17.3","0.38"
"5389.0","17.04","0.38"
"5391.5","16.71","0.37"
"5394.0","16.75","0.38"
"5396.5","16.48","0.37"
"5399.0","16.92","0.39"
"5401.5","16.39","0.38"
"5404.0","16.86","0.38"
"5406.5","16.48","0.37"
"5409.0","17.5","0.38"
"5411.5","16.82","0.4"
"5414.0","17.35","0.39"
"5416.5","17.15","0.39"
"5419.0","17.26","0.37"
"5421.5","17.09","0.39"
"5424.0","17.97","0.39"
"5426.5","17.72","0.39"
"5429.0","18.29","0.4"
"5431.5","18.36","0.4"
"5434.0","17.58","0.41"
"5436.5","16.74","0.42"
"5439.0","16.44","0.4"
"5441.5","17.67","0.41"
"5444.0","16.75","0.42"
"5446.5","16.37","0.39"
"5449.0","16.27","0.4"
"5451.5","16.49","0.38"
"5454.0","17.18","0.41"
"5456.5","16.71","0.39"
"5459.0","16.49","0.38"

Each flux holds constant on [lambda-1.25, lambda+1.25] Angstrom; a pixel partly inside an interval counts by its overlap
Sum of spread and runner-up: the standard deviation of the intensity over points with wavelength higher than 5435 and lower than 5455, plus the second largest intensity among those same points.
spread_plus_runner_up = 18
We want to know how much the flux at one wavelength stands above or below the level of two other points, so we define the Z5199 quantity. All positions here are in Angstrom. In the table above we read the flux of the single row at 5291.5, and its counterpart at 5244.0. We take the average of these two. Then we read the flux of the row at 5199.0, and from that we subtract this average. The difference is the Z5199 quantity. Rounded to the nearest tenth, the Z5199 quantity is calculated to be 1.9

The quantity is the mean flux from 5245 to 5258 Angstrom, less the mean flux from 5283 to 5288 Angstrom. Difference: -2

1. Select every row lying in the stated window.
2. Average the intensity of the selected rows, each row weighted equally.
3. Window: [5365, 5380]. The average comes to 18.0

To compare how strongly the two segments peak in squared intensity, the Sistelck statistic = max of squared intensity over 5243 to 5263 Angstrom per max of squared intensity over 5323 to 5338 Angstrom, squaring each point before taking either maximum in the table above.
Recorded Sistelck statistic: 0.90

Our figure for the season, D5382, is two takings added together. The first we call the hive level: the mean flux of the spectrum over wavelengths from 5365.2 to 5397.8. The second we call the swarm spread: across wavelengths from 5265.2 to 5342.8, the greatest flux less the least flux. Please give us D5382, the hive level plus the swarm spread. 22.8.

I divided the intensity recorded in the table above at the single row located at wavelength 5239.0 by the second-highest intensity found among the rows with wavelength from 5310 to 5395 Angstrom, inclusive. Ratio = 0.91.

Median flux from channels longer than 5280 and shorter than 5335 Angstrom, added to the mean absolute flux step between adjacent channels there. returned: 21.1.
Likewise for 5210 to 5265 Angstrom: 19.9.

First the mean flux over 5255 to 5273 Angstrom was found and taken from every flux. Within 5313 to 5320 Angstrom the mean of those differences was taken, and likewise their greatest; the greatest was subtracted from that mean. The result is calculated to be -0.4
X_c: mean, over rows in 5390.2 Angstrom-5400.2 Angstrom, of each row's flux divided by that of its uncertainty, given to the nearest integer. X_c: 44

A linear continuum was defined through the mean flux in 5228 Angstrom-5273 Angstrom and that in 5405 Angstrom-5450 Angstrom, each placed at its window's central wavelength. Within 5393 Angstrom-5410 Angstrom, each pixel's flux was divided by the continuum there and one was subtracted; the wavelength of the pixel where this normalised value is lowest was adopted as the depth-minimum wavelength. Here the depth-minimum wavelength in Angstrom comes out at 5401.5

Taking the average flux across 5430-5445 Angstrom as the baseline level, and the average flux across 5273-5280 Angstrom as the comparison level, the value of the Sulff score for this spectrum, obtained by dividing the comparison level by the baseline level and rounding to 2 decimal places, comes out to 1.27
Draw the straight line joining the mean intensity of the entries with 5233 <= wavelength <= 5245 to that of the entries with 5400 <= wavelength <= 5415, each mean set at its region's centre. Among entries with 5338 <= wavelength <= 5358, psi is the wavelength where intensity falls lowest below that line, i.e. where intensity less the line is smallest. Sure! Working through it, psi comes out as 5349.0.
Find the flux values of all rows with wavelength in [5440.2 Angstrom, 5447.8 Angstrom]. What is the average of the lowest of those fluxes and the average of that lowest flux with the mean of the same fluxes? 16.5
